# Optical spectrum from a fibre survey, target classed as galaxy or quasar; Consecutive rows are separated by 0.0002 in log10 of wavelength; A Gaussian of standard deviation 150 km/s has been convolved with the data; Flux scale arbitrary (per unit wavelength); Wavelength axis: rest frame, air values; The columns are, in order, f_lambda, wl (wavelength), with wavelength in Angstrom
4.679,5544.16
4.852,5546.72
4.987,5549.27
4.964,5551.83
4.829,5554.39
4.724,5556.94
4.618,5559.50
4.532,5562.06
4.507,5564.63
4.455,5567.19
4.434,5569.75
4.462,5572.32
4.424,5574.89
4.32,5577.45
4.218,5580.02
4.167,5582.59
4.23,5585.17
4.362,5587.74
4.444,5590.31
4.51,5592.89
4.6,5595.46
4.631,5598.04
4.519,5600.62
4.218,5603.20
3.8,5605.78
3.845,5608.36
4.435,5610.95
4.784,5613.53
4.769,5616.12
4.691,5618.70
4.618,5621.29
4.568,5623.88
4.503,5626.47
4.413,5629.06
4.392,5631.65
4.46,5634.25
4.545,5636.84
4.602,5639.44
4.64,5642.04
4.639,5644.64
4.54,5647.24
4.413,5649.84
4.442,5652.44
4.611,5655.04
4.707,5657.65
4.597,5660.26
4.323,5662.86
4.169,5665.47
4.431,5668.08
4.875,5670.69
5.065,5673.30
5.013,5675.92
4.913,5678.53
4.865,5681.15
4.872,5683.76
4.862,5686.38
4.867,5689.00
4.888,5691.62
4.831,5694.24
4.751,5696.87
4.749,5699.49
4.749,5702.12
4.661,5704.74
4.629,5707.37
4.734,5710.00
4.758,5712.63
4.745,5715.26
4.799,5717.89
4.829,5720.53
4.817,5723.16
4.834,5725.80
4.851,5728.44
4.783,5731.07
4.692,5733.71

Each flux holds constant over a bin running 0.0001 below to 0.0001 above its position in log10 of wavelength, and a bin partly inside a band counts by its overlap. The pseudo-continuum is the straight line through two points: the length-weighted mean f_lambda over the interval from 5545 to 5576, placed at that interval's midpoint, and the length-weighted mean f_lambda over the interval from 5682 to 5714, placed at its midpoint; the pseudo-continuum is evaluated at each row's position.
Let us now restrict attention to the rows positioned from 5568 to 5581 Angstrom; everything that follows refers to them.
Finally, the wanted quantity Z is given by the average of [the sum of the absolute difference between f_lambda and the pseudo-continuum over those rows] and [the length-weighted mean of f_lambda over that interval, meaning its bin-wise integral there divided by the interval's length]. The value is 2.92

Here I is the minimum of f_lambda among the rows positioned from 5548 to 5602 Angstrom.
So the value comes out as 4.167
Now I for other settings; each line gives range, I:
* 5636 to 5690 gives 4.169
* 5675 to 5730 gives 4.629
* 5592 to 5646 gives 3.8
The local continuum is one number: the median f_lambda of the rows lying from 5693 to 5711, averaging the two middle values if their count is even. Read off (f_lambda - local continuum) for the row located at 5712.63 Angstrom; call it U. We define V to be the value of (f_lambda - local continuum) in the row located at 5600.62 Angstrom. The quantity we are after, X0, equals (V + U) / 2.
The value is -0.11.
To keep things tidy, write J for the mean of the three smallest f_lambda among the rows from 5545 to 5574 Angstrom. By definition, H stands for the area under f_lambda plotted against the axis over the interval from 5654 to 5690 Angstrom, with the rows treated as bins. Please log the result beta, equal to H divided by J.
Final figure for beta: 38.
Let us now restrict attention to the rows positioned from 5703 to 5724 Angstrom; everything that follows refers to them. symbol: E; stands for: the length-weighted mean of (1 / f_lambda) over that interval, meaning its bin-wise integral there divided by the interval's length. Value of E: 0.211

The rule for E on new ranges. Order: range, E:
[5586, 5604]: 0.224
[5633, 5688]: 0.216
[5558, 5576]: 0.222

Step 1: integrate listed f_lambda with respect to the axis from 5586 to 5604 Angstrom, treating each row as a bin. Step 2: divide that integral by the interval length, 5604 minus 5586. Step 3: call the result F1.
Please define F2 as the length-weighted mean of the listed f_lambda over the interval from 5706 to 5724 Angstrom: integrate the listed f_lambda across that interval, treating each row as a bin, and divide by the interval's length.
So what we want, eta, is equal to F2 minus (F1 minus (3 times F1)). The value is 13.7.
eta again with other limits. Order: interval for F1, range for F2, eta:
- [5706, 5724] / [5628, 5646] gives 14.0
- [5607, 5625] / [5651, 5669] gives 13.5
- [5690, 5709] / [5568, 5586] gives 13.8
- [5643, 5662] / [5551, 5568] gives 13.8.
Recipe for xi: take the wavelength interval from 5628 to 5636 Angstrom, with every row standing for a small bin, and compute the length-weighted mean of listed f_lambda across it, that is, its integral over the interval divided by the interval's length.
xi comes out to 4.43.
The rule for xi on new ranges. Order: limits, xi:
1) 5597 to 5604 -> 4.47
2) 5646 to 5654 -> 4.47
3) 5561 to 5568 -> 4.50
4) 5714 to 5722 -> 4.79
